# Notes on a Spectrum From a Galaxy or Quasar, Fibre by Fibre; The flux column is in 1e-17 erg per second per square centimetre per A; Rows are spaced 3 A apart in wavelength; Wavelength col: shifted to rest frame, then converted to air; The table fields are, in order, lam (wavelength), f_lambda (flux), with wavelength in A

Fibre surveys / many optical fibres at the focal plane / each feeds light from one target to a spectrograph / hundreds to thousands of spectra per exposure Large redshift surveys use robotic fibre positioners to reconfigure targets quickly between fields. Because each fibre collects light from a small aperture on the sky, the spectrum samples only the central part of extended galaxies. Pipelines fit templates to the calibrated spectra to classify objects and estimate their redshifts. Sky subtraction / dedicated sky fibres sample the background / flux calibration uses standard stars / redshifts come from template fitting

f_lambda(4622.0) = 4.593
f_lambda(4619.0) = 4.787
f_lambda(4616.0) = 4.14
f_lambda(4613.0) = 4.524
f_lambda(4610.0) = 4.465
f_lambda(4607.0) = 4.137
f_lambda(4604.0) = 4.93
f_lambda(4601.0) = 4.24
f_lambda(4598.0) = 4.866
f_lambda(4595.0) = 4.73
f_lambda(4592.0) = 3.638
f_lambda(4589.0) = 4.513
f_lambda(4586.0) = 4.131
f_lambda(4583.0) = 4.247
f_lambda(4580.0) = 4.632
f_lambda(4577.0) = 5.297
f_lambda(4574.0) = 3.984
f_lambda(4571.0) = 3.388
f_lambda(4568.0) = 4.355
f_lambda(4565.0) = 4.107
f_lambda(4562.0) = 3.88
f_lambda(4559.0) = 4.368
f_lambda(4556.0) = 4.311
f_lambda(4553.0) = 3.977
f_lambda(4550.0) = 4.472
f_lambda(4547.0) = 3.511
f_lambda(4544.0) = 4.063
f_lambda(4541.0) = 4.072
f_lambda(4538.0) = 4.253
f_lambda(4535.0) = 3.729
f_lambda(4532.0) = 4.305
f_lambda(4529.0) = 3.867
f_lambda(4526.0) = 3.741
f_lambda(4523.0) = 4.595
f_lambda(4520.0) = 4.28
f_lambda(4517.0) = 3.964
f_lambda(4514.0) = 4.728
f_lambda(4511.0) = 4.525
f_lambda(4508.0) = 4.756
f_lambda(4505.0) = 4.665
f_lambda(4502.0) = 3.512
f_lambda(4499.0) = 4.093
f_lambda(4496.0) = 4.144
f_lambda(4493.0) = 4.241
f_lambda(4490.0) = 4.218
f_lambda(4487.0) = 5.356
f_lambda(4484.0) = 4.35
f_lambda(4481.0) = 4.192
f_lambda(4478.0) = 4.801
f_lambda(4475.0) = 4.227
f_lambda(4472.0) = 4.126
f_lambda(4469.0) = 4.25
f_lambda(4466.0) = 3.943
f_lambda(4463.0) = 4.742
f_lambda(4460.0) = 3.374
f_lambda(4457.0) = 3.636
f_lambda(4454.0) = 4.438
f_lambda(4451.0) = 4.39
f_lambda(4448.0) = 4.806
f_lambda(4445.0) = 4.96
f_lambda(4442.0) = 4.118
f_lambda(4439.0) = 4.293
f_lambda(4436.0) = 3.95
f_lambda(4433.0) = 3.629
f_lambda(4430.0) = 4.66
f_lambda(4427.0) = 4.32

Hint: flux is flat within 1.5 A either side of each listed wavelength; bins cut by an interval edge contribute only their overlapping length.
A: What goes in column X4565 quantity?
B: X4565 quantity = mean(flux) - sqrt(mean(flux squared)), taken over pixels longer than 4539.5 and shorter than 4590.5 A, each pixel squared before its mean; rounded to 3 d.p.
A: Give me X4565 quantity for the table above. -0.021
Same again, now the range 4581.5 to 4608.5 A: -0.018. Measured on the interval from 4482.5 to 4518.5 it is -0.023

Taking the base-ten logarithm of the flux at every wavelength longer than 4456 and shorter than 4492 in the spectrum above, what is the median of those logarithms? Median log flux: 0.626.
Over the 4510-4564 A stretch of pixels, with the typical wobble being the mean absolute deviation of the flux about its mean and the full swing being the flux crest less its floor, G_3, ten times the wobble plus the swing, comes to 4.01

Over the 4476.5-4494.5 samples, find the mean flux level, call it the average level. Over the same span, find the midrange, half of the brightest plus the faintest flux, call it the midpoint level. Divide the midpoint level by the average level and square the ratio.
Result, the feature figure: 1.11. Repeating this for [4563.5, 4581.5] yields 1.02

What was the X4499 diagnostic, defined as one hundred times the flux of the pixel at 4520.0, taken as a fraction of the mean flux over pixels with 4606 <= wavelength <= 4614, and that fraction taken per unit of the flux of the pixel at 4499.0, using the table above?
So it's 24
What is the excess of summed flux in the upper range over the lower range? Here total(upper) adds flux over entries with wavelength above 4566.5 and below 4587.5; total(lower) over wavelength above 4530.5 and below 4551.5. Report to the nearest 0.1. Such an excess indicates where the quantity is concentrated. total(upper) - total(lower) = 1.6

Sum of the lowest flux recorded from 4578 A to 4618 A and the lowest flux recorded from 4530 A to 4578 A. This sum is 7.03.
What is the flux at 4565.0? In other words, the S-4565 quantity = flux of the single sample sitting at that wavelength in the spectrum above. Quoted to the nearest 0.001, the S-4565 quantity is 4.107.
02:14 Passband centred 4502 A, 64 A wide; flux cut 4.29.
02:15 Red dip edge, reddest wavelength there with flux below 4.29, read 4529.0 A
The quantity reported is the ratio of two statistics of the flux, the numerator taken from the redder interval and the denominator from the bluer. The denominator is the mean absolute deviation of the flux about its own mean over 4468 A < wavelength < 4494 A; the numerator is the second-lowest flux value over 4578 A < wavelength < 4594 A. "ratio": 14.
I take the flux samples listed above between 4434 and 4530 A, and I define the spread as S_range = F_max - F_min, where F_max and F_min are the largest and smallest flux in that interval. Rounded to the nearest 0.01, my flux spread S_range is 1.98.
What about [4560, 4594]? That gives 1.91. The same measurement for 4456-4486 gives 1.43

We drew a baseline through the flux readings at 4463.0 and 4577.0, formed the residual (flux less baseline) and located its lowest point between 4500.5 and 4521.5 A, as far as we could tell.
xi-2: 4502.0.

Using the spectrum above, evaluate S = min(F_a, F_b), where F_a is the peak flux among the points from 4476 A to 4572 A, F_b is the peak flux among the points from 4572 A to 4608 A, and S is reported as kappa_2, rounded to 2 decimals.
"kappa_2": 5.30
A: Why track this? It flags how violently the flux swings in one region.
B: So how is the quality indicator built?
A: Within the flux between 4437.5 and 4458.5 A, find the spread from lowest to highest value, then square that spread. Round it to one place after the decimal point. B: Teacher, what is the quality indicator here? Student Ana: 1.8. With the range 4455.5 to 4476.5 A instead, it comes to 1.9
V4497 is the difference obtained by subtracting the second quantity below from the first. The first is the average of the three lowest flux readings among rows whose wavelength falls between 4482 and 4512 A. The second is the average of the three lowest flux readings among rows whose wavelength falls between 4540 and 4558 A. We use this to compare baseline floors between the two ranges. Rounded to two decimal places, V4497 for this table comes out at 0.07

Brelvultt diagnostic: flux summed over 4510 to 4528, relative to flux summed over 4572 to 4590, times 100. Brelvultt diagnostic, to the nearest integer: 96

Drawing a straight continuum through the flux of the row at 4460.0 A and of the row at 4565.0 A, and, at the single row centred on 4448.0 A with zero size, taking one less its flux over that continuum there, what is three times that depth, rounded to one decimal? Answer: -1.4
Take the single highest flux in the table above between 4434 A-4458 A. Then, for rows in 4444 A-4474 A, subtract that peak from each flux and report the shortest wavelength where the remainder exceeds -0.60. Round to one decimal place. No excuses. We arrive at 4445.0 A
